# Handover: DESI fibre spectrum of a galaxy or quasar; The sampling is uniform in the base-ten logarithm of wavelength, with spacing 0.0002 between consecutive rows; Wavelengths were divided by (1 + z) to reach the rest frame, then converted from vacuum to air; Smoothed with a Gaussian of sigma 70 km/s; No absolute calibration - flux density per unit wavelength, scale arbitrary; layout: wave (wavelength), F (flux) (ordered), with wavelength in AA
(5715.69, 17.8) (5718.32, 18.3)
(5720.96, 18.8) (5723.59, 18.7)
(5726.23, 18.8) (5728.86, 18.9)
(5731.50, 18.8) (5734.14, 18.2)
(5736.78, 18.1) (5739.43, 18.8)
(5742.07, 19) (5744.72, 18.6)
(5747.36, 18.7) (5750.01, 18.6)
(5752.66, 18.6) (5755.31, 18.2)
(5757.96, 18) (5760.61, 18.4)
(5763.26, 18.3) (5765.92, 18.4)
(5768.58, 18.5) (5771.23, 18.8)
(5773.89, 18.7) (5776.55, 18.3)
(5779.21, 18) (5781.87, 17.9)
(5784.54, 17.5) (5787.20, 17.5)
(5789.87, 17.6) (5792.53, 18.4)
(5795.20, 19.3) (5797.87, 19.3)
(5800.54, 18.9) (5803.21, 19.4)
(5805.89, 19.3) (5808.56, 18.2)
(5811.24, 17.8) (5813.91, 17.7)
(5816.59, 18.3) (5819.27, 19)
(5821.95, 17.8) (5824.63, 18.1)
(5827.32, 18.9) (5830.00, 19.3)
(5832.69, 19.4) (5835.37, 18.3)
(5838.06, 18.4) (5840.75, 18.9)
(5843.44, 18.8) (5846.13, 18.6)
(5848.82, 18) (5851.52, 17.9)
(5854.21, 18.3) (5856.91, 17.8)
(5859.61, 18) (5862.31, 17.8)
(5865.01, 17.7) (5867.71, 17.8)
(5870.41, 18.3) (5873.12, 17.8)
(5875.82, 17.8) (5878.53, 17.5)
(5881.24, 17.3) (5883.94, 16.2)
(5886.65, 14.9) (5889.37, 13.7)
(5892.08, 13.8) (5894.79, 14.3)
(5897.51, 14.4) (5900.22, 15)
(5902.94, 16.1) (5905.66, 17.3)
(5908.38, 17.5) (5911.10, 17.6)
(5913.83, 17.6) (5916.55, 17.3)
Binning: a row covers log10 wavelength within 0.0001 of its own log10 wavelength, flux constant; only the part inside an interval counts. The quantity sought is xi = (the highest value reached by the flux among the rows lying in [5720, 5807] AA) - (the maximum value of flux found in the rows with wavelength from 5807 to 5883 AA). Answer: 0.0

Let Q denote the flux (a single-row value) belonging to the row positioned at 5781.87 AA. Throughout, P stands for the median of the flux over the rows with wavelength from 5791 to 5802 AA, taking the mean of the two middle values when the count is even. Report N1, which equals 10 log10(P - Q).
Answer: 0.8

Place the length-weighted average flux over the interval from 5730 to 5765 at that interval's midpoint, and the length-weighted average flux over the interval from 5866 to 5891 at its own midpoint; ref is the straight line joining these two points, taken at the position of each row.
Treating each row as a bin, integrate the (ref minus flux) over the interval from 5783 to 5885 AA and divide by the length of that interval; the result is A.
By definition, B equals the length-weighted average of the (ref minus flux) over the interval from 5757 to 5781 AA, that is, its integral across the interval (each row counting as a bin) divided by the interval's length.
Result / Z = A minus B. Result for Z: -0.70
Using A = -0.9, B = -0.2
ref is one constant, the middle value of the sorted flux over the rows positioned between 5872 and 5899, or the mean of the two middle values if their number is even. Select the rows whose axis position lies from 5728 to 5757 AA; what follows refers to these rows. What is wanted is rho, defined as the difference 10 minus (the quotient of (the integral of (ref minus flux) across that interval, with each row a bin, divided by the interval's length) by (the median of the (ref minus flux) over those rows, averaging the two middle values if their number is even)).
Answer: 9.01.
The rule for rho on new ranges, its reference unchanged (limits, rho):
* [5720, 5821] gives 9.02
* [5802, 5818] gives 8.93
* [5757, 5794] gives 9.05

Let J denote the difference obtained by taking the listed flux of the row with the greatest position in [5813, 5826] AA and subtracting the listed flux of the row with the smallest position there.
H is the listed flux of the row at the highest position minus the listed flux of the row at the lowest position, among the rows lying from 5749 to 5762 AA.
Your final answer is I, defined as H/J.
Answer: -0.5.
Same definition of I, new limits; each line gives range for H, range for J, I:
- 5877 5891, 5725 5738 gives 5.4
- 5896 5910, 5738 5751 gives -15.5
